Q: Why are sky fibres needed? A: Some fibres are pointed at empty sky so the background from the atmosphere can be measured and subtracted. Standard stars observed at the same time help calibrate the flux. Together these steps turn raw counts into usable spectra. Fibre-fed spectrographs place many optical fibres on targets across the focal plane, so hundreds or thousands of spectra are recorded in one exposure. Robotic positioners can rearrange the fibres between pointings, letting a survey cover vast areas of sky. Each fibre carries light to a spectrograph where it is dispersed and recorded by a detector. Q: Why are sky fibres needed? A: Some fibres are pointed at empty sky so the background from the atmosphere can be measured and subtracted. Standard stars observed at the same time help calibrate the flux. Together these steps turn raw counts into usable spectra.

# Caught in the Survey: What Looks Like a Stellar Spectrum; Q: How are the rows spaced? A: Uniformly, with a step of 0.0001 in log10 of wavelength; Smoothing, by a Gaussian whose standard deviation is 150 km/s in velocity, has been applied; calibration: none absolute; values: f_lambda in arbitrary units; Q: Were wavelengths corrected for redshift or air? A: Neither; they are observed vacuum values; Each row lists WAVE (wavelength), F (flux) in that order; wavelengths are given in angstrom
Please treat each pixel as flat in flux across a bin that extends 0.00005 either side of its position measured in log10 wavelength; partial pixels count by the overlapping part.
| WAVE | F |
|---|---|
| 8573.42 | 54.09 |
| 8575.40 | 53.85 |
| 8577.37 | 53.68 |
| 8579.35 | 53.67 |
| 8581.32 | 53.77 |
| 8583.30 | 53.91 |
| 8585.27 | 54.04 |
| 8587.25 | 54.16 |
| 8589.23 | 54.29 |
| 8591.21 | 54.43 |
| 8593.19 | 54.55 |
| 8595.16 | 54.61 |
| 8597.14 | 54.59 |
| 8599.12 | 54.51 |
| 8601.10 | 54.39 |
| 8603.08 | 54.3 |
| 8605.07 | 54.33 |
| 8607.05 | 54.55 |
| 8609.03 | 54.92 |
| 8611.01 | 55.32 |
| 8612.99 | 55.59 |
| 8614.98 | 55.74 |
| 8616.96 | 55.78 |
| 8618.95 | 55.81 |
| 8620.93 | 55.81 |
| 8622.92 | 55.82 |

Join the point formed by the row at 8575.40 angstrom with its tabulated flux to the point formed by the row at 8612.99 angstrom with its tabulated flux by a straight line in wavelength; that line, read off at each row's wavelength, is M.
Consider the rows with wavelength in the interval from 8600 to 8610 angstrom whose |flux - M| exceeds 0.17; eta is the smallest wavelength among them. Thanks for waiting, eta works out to 8601.10 angstrom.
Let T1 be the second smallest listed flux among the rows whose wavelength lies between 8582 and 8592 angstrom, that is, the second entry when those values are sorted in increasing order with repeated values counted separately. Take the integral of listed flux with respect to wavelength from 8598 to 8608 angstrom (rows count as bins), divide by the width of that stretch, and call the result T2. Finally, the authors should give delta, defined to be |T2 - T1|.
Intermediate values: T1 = 54.04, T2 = 54.38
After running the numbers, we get 0.34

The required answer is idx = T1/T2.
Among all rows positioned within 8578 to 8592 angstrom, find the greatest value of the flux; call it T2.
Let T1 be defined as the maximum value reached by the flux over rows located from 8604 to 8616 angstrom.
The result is 1.02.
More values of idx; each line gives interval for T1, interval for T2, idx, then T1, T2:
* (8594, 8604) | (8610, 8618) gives 0.98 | 54.61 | 55.78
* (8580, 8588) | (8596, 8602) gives 0.99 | 54.16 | 54.59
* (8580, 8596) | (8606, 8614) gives 0.98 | 54.61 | 55.59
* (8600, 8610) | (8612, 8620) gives 0.98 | 54.92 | 55.81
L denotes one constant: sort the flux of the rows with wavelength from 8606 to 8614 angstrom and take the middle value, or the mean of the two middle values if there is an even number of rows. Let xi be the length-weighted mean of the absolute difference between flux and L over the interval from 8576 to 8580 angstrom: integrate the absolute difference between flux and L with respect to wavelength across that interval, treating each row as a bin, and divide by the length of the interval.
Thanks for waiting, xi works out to 1.4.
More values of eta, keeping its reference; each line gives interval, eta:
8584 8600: 8585.27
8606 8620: 8607.05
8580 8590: 8581.32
